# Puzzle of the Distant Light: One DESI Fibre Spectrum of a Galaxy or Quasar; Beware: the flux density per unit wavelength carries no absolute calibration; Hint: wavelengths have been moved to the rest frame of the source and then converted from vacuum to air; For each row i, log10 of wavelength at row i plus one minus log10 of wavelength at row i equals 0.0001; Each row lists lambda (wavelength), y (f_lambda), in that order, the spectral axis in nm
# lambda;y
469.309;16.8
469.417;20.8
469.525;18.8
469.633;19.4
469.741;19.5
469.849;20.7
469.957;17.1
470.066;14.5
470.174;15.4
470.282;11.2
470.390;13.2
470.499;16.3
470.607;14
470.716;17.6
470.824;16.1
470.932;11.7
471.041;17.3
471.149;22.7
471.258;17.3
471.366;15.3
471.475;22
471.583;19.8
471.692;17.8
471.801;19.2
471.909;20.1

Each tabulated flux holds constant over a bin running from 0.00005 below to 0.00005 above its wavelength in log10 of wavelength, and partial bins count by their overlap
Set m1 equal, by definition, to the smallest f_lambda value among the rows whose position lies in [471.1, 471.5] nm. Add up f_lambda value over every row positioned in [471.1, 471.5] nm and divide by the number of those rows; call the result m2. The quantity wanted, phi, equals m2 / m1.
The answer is 1.263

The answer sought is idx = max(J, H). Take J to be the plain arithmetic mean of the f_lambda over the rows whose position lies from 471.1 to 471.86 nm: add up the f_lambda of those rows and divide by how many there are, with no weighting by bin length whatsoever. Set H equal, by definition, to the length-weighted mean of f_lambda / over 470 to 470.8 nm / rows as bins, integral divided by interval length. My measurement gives 19.2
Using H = 15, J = 19.2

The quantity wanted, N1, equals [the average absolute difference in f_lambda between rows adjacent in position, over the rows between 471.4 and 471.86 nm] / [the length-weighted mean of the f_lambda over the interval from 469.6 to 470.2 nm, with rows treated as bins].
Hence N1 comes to 0.10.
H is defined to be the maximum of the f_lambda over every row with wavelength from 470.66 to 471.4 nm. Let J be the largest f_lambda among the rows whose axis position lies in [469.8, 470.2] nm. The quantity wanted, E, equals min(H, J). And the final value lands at 20.7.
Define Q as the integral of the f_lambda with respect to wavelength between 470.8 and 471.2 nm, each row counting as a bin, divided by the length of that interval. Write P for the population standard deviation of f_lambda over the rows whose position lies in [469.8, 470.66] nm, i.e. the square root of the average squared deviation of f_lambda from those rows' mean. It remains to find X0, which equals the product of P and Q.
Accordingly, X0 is 45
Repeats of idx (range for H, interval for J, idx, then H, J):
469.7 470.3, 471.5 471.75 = 18.8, 17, 18.8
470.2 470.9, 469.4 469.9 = 19.8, 15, 19.8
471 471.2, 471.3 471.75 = 20.2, 20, 18.7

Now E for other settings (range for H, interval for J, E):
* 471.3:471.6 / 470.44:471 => 17.6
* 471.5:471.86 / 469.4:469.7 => 19.8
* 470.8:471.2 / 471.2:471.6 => 22.0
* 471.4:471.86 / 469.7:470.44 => 20.7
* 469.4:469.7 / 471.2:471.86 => 20.8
